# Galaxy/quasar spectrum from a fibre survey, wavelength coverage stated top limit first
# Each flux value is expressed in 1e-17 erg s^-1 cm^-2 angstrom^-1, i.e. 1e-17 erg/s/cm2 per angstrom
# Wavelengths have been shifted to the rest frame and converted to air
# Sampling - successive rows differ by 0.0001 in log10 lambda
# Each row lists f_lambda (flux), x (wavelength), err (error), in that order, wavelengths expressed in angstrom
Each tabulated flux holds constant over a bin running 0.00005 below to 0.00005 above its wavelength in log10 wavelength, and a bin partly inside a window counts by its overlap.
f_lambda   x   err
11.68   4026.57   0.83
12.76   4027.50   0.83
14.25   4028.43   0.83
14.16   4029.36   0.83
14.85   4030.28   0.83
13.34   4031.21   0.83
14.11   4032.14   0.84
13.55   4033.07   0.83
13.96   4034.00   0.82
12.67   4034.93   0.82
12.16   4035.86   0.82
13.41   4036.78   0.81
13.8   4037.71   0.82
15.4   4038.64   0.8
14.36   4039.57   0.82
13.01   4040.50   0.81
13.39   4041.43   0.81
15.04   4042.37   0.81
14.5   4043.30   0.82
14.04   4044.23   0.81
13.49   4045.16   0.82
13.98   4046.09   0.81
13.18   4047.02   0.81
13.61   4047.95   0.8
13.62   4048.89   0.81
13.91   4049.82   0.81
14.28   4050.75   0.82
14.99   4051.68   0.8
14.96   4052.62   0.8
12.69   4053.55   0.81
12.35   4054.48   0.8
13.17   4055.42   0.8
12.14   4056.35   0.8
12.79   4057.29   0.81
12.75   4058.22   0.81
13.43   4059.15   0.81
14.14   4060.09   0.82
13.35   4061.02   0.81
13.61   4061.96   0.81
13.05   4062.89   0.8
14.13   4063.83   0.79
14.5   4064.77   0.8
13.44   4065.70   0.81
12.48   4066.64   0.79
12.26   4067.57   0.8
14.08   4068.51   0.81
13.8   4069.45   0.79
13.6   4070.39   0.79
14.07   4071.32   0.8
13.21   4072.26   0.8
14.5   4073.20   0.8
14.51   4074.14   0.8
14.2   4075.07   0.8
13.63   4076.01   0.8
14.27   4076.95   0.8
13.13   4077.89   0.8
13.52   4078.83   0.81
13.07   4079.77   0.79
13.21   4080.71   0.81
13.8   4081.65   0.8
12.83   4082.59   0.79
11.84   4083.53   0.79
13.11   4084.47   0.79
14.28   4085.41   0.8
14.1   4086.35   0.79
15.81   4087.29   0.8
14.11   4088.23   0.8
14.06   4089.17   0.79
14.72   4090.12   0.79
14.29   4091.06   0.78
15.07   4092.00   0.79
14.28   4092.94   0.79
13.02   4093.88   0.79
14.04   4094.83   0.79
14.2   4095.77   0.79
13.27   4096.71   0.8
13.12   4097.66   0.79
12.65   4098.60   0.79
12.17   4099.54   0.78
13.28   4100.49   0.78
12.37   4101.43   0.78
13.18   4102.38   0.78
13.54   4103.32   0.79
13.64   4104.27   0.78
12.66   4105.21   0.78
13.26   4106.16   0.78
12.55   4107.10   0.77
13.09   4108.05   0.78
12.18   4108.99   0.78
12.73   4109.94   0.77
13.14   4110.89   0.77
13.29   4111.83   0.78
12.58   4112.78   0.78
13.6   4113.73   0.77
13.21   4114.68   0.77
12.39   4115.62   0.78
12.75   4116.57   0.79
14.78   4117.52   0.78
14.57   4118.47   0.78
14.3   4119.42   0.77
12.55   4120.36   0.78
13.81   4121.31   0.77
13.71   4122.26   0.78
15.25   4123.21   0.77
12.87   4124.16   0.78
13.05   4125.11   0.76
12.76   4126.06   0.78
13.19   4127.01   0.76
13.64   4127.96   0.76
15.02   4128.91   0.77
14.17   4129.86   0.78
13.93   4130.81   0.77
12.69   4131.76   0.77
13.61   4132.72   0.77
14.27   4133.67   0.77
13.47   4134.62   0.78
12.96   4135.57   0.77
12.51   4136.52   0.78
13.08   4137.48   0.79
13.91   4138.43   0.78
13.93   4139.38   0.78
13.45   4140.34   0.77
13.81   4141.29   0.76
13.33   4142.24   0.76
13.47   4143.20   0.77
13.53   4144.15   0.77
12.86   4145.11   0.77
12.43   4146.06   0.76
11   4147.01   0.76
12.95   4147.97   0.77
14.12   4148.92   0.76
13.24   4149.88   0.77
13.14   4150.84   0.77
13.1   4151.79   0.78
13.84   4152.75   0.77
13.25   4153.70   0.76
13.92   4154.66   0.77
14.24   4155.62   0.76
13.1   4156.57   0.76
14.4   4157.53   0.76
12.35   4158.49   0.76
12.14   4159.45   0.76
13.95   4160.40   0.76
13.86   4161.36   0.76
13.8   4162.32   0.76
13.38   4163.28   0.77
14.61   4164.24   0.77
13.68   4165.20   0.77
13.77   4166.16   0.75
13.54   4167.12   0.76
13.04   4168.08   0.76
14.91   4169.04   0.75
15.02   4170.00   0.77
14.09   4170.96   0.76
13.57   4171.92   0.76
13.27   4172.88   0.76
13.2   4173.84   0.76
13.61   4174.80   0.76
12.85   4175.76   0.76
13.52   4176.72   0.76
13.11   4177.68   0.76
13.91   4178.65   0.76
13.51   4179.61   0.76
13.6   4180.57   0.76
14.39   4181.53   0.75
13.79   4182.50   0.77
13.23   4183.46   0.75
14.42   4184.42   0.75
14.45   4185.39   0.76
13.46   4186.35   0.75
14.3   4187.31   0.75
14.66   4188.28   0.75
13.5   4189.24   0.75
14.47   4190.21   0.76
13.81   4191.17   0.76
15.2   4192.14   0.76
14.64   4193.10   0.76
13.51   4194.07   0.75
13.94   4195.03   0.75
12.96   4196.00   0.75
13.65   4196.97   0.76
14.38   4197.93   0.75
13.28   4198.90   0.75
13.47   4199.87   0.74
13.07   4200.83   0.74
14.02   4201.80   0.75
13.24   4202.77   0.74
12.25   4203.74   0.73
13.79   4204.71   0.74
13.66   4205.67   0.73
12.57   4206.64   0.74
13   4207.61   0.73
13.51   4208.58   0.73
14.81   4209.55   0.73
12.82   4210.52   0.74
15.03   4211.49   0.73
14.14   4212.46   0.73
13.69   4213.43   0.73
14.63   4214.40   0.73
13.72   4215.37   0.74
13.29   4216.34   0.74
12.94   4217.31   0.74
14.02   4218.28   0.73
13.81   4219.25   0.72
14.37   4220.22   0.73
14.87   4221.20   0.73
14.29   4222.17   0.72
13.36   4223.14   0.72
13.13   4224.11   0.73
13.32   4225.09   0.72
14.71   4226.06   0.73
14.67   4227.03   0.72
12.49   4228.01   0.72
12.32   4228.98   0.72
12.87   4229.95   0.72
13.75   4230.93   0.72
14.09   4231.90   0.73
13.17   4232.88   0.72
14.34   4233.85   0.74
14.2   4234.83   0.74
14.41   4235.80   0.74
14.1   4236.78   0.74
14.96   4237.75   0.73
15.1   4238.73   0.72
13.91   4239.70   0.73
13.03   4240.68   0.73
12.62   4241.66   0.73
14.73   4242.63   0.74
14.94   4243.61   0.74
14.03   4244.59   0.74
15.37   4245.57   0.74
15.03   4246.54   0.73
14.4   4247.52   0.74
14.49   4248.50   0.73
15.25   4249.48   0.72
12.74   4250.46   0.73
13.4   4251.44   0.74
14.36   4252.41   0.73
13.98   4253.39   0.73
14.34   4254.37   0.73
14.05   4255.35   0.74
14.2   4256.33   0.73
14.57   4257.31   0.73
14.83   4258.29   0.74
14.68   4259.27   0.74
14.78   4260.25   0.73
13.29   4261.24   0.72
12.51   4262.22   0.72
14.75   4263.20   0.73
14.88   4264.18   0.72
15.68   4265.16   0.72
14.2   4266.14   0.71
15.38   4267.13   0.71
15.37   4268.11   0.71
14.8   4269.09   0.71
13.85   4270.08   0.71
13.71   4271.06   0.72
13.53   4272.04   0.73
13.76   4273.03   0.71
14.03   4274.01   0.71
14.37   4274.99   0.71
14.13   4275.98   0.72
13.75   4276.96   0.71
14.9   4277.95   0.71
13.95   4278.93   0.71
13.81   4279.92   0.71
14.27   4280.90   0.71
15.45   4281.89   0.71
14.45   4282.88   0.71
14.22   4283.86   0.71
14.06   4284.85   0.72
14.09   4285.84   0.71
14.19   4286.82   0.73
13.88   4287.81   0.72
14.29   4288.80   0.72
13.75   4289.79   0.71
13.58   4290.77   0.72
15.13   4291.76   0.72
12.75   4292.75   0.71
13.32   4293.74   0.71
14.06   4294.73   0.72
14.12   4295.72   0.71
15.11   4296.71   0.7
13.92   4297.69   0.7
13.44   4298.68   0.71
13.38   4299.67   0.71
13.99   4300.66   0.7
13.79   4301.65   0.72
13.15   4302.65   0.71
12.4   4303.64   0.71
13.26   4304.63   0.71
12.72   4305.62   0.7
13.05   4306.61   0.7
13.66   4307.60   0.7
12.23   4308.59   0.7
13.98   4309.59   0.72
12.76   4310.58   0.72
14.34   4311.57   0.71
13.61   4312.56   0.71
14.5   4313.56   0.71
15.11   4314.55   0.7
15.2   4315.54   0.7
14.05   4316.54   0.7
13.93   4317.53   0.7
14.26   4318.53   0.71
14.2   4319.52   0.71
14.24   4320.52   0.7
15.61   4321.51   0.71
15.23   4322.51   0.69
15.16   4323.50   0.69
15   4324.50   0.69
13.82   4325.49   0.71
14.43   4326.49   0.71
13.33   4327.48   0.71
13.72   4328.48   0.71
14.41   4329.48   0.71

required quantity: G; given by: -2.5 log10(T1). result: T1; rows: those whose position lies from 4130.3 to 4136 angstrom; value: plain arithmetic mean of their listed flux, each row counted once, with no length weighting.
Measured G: -2.82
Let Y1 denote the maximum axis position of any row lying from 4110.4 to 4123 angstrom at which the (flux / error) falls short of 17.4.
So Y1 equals 4120.36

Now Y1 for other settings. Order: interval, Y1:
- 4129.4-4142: 4137.48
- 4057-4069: 4068.51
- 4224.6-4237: 4228.98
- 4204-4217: 4210.52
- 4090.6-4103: 4102.38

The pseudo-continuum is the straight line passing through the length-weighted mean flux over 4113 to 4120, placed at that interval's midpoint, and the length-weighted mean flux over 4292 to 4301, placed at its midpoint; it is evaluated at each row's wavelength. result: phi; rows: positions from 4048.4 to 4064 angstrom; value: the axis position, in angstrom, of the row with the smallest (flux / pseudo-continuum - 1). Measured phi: 4056.35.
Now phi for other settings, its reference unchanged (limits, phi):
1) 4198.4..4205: 4203.74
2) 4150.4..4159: 4158.49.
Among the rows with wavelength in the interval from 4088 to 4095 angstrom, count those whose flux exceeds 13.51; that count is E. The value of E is 7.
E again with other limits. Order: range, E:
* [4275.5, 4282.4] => 7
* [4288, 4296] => 6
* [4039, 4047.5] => 5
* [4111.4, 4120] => 4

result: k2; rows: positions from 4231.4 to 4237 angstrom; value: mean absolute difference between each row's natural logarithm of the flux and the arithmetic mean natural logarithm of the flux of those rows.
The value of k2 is 0.021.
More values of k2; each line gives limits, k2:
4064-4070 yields 0.053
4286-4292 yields 0.028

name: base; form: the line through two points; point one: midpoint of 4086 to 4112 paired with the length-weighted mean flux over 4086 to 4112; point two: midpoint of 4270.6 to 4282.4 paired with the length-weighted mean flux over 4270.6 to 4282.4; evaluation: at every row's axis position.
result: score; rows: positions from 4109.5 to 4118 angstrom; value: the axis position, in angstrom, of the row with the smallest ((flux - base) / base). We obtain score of 4115.62 angstrom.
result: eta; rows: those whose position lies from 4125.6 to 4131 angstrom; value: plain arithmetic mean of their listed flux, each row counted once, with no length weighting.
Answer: 13.8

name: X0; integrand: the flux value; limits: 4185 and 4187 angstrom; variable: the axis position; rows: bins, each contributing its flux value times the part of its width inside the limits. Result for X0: 28.0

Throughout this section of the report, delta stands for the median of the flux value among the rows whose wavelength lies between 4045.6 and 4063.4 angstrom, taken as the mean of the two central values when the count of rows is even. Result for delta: 13.4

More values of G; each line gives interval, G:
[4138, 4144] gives -2.84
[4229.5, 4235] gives -2.84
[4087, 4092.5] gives -2.92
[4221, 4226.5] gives -2.86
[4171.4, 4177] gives -2.81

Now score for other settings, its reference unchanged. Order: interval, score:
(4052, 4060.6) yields 4056.35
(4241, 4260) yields 4241.66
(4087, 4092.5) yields 4089.17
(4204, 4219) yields 4206.64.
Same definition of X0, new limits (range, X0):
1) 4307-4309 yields 26.0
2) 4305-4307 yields 25.8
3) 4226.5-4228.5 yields 27.2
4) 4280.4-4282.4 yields 29.7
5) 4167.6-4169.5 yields 26.5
